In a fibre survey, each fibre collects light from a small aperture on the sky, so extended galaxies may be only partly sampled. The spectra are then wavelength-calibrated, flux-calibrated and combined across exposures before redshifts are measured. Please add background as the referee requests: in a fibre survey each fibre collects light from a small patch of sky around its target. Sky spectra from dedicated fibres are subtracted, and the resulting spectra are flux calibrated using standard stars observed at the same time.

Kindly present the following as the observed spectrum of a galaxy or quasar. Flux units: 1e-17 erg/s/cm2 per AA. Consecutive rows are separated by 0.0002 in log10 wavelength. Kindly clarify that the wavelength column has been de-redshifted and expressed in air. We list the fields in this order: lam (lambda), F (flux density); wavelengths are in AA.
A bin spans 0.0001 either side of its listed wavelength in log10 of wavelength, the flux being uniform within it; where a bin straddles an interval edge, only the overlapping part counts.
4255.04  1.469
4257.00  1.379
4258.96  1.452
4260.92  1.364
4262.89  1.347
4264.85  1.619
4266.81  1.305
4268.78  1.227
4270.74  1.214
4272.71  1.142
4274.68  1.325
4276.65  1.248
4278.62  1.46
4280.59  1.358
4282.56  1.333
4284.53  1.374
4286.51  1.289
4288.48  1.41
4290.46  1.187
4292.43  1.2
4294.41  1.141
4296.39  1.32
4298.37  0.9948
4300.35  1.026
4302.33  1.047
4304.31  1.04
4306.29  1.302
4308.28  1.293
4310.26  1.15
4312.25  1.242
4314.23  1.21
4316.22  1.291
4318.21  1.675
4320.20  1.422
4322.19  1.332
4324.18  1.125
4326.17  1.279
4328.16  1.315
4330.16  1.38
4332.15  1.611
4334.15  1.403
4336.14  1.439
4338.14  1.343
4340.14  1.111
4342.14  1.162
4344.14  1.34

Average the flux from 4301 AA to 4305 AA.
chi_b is 1.04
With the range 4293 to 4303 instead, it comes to 1.11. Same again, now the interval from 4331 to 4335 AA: 1.51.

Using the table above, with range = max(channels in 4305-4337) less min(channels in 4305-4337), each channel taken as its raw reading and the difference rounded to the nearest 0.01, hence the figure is 0.55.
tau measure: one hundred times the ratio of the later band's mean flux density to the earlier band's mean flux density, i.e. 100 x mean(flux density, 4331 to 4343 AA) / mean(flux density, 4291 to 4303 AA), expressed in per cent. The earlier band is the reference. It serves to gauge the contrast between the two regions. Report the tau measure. 120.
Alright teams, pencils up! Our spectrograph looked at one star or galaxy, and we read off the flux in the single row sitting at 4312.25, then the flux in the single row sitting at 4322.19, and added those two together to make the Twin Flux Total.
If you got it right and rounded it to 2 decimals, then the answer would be 2.57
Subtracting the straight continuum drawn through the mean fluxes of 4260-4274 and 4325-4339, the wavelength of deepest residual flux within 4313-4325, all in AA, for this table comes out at 4324.18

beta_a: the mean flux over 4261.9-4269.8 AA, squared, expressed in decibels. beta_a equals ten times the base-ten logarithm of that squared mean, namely 2.8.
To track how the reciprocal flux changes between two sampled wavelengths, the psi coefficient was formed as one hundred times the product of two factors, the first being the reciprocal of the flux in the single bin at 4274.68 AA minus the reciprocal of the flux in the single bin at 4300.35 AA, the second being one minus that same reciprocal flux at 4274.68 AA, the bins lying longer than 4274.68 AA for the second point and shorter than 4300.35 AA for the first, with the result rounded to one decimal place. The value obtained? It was -5.4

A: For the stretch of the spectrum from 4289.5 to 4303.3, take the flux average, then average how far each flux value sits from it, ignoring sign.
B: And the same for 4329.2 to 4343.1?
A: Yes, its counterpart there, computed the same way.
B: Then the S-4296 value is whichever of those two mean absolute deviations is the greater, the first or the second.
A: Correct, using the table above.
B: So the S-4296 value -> 0.124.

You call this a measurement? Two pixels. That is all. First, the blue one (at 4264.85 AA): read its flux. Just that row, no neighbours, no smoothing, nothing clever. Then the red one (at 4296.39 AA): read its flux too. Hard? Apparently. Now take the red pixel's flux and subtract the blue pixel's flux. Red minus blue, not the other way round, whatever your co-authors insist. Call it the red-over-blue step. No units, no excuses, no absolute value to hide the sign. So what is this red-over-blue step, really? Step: -0.30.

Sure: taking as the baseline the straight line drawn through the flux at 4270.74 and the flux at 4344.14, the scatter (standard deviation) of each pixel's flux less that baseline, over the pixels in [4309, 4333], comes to 0.16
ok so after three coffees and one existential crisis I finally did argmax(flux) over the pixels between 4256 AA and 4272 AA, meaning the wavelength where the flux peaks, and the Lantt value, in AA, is 4264.85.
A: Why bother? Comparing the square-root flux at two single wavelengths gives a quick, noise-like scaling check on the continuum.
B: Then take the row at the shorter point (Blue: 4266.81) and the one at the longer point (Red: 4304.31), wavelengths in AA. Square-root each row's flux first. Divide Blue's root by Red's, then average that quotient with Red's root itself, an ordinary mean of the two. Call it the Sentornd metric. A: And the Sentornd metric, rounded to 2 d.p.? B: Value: 1.07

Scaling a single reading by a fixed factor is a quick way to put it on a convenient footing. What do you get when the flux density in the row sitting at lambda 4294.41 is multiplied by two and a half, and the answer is 2.85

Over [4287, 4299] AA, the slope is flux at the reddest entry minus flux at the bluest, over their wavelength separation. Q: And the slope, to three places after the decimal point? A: -0.042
